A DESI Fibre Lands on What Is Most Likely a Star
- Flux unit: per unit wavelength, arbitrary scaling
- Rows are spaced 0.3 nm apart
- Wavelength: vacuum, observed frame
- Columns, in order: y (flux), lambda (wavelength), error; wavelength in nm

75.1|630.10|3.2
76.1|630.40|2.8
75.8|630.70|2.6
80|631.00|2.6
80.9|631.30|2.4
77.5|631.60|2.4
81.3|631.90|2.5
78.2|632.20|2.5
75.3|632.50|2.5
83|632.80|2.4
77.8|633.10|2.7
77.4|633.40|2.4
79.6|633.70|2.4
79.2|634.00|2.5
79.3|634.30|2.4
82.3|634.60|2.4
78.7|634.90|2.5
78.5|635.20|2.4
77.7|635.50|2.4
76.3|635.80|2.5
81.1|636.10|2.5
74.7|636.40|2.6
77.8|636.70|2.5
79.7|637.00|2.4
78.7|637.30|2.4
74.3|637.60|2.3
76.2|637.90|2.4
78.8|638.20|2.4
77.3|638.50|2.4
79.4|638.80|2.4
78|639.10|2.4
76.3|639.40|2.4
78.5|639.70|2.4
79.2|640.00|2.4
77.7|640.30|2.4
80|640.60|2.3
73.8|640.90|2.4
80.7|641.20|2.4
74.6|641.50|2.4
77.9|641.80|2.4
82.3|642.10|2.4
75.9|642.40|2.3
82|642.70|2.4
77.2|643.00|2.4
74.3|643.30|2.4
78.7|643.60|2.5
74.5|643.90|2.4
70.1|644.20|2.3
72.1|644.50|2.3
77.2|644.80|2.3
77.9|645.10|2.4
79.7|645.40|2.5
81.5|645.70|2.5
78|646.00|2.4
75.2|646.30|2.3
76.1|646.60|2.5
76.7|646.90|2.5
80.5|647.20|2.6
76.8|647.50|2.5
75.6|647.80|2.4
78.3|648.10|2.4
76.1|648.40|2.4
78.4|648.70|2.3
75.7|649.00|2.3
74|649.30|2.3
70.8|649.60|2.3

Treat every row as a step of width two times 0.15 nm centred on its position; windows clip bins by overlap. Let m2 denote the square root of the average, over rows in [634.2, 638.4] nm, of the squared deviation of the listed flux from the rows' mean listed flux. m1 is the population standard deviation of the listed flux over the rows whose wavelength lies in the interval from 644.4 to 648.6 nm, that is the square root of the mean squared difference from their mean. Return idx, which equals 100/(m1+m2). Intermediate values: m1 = 2.29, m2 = 2.2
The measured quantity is 23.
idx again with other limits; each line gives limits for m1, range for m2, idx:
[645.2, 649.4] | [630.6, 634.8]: 23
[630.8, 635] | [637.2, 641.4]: 25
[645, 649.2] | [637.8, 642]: 27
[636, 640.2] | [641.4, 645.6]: 19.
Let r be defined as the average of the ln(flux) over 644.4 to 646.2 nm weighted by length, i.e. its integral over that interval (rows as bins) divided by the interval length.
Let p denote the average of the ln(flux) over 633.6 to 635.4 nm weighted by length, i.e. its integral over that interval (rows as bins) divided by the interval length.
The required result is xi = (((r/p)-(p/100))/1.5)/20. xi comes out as 0.0317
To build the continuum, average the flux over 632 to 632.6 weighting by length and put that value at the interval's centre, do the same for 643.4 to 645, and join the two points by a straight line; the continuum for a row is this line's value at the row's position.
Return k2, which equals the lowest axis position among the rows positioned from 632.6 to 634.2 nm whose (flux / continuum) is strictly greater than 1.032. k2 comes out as 632.80 nm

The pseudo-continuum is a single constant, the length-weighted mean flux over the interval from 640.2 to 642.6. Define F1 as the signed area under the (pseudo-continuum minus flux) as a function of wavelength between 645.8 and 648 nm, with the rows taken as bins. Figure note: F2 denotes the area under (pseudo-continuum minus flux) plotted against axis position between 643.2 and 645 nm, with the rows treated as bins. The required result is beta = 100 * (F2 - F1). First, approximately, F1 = 1.8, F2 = 6.1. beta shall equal 423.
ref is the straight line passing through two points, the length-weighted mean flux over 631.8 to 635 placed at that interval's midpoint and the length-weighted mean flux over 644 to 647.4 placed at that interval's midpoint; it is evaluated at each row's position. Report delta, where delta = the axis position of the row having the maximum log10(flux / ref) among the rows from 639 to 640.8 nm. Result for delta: 640.60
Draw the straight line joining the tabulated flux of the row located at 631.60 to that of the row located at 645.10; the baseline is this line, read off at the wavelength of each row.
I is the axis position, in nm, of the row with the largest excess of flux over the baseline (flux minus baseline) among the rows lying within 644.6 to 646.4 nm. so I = 645.70 nm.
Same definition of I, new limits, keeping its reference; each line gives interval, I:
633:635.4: 634.60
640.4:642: 641.20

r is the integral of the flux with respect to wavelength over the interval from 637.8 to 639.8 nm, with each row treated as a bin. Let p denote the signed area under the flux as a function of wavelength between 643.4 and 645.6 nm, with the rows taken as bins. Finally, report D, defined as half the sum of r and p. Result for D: 161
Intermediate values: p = 167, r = 156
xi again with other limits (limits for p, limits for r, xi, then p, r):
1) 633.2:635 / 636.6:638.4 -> 0.0317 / 4.37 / 4.35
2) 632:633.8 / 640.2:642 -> 0.0318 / 4.36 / 4.35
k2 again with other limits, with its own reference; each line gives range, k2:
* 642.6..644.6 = 642.70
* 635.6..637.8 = 636.10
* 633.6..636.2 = 633.70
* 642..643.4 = 642.10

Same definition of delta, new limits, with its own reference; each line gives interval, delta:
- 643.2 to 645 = 643.60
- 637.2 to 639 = 638.80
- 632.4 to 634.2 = 632.80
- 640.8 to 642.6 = 642.10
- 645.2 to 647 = 645.70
